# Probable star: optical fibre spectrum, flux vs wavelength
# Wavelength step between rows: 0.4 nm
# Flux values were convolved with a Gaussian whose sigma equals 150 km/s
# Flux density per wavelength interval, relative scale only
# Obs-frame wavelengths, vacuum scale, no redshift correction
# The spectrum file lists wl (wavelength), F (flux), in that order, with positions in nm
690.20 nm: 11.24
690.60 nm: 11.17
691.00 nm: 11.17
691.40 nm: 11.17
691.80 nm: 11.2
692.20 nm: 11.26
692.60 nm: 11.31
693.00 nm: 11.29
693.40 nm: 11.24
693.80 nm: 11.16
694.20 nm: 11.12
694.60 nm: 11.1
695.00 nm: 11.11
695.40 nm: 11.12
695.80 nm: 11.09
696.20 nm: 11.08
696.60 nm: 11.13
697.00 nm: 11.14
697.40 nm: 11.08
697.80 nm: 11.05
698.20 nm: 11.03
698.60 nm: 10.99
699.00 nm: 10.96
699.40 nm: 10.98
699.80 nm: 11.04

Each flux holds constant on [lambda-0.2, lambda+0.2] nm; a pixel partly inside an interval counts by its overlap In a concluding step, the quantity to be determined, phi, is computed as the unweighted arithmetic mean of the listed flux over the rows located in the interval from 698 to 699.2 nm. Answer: 11.0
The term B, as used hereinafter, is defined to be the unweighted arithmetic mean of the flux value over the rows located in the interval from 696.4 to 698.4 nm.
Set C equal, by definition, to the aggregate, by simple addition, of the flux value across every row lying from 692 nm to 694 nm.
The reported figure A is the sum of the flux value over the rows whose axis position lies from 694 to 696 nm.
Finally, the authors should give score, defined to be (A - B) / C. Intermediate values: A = 55.5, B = 11.1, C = 56.26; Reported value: 0.790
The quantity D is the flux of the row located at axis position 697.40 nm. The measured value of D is 11.08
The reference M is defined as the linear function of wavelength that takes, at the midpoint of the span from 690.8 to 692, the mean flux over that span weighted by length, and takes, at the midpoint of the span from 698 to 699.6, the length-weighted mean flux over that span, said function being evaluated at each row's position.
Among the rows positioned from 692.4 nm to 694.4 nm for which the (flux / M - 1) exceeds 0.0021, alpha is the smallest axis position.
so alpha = 692.60 nm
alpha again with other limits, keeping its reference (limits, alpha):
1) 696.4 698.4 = 696.60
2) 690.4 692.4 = 691.80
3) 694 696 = 695.40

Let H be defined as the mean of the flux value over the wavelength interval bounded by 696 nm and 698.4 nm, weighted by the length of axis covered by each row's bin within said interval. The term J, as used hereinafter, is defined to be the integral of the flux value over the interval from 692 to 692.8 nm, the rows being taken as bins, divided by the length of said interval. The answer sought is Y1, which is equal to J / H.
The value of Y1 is 1.02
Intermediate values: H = 11.1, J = 11.3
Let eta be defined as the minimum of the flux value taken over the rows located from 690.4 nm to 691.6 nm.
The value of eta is 11.17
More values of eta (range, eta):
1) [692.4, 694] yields 11.16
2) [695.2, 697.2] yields 11.08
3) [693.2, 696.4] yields 11.08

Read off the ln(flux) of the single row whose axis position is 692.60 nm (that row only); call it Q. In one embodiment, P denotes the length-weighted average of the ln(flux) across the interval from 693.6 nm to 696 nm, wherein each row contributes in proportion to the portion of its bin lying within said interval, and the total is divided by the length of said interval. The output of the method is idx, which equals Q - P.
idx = 0.017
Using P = 2.41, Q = 2.43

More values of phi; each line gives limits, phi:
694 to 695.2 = 11.1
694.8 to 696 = 11.1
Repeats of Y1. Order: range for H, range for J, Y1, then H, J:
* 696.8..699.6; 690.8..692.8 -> 1.02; 11.0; 11.2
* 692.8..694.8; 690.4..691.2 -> 1.00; 11.2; 11.2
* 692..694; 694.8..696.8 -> 0.99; 11.3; 11.1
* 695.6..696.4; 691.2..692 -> 1.01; 11.1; 11.2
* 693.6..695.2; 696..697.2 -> 1.00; 11.1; 11.1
